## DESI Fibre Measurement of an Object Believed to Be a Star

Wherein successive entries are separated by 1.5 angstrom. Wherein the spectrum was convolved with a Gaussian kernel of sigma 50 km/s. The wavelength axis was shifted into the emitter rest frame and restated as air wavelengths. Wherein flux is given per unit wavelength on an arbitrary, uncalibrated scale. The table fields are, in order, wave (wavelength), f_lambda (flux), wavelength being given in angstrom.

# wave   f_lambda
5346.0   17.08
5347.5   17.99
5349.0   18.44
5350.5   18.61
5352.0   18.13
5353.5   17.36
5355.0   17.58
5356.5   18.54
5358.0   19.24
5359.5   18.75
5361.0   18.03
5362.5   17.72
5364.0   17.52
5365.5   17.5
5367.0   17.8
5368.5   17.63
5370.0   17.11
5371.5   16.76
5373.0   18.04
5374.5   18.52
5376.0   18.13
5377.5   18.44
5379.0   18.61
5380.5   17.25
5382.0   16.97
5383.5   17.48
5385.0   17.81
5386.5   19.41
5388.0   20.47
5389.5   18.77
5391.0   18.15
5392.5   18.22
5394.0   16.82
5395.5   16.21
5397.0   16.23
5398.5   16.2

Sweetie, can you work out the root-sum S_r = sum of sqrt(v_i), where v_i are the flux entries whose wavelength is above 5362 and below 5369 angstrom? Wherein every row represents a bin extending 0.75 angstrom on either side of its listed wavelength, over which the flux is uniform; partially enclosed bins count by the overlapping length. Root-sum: 21.0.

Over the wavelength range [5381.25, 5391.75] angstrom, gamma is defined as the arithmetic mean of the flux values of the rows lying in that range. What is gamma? 18.4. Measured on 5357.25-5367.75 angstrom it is 18.1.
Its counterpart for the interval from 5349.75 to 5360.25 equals 18.3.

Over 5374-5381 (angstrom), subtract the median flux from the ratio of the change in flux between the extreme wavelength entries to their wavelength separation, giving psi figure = -18.7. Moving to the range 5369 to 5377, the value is -17.9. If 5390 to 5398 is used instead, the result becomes -17.1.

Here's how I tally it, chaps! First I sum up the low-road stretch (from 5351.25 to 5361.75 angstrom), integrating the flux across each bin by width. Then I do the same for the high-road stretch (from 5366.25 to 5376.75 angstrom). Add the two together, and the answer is 377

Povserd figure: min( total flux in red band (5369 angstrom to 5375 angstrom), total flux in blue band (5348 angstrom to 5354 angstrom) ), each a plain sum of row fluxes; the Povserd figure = 70.4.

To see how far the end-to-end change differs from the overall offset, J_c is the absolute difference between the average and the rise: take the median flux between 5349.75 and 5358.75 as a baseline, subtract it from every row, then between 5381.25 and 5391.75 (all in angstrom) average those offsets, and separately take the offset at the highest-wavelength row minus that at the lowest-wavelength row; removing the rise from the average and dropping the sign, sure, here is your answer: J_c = 1.1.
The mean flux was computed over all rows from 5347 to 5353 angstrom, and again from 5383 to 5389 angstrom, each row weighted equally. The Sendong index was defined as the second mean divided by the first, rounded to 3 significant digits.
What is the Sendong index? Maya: 1.03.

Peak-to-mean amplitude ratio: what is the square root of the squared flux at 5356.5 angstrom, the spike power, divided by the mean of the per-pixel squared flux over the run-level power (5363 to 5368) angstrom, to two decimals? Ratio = 1.05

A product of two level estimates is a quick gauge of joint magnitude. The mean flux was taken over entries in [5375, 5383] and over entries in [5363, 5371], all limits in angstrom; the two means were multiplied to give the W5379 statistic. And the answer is 313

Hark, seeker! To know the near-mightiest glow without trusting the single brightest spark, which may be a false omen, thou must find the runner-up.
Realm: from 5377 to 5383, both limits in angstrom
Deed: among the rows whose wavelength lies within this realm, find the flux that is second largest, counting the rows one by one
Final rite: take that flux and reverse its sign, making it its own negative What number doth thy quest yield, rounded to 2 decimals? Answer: -18.44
